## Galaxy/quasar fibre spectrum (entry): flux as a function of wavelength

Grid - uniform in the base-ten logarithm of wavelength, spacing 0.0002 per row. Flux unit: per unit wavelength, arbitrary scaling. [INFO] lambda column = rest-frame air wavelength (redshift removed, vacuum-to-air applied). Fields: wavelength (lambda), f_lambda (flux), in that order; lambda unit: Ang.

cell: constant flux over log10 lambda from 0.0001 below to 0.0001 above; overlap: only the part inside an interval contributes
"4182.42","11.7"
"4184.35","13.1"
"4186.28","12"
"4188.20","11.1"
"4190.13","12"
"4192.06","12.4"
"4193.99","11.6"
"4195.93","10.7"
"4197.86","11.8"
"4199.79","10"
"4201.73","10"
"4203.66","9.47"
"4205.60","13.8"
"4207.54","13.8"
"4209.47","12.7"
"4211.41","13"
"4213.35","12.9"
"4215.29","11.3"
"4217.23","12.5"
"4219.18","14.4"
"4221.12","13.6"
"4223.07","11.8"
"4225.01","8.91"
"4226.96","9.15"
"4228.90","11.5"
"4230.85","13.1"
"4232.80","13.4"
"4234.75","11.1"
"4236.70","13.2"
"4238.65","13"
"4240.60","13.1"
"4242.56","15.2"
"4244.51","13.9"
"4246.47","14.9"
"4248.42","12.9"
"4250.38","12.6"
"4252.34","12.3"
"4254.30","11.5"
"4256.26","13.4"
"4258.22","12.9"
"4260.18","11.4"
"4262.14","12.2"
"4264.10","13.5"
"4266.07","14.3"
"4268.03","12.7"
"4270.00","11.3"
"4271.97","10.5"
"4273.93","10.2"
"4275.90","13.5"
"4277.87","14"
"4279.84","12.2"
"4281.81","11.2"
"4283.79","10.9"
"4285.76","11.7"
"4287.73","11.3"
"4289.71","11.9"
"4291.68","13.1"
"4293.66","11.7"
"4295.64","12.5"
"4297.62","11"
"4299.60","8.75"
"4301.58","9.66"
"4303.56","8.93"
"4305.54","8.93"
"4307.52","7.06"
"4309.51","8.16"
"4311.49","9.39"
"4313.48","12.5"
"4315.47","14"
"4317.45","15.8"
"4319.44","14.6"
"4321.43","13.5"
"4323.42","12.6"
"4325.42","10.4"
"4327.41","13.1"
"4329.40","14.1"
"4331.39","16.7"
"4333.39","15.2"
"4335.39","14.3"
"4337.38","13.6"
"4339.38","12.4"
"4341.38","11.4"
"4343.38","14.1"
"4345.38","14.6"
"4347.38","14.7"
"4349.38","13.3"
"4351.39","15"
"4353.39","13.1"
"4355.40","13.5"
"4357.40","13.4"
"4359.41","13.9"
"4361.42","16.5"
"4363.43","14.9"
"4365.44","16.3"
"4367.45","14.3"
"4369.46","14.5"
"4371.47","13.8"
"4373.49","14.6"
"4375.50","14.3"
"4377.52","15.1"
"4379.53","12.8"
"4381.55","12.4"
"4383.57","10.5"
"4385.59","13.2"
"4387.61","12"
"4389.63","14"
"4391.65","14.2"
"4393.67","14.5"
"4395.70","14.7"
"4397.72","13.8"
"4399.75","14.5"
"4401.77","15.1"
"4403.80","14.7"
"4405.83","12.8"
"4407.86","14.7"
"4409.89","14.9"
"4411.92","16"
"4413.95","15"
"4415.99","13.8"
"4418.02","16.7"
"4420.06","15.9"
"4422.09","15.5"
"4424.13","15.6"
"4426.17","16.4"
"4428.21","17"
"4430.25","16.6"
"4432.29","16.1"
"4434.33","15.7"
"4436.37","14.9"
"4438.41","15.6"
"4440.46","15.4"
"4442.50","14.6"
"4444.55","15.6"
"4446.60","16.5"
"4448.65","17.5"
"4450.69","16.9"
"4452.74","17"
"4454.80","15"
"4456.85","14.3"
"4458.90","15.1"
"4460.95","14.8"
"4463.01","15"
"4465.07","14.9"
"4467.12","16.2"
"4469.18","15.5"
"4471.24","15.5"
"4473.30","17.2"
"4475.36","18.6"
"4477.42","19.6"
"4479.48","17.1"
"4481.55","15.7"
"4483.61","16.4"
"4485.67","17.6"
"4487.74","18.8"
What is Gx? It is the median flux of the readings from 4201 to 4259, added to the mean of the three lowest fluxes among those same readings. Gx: 22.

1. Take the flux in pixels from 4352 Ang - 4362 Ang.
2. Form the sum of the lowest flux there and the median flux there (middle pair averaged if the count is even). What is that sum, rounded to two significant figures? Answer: 27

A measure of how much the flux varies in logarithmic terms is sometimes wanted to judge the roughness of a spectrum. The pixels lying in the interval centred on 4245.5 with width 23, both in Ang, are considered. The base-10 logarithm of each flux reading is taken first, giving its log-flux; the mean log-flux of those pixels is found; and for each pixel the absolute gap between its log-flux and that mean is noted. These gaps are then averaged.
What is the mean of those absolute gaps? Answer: 0.029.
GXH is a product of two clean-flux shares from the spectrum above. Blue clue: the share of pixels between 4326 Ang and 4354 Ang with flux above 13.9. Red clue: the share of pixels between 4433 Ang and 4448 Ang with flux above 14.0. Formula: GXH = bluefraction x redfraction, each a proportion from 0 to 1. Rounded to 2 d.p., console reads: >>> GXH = 0.57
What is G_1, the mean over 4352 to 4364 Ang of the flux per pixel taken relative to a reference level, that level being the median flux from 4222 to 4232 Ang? 1.24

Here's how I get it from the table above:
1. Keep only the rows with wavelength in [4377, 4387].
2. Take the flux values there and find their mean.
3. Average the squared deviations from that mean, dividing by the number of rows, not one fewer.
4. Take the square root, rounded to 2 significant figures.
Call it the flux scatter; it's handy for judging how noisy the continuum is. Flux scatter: 1.5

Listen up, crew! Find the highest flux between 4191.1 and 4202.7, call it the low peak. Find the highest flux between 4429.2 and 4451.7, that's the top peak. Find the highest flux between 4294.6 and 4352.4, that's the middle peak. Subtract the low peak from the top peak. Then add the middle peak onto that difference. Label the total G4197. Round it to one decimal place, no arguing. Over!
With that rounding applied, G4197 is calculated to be 21.8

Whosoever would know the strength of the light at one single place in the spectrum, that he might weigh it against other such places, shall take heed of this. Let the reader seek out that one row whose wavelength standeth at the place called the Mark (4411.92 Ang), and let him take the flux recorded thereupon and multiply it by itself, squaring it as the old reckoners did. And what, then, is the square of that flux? 256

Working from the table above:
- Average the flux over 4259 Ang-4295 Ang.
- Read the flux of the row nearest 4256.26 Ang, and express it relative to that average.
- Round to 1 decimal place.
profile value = 1.1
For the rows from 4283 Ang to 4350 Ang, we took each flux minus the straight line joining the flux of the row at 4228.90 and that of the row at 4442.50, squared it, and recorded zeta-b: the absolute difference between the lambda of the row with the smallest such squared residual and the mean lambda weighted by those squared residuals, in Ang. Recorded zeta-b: 16.8 Ang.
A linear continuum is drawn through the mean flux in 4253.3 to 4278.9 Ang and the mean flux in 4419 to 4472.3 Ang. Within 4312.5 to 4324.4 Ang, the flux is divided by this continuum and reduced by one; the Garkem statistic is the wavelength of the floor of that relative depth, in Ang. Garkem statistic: 4323.42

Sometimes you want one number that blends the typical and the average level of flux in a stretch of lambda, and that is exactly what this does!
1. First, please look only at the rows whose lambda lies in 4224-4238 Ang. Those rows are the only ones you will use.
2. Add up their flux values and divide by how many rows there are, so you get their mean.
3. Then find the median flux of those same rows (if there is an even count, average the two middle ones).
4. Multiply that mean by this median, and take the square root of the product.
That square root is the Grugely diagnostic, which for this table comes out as 11.5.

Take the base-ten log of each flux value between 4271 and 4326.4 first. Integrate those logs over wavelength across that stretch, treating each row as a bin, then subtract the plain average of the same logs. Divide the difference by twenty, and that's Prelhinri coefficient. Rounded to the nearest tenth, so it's 2.9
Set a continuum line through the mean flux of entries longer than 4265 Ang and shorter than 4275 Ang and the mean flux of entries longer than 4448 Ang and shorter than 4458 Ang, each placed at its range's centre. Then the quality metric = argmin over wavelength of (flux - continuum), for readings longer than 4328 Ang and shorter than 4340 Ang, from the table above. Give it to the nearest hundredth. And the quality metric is 4339.38 Ang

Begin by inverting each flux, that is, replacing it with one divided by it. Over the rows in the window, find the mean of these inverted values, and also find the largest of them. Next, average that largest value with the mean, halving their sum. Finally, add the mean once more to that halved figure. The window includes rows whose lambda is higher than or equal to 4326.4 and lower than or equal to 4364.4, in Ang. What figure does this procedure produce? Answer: 0.151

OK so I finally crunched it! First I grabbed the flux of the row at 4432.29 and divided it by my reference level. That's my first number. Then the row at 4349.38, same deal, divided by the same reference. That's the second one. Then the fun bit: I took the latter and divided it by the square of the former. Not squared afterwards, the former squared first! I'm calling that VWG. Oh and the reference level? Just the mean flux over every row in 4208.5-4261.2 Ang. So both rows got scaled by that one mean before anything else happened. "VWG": 0.65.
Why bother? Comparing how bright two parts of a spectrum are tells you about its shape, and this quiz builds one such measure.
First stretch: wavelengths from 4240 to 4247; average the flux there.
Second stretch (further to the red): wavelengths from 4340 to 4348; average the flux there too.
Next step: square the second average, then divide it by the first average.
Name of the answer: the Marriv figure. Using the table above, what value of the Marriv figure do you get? 13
